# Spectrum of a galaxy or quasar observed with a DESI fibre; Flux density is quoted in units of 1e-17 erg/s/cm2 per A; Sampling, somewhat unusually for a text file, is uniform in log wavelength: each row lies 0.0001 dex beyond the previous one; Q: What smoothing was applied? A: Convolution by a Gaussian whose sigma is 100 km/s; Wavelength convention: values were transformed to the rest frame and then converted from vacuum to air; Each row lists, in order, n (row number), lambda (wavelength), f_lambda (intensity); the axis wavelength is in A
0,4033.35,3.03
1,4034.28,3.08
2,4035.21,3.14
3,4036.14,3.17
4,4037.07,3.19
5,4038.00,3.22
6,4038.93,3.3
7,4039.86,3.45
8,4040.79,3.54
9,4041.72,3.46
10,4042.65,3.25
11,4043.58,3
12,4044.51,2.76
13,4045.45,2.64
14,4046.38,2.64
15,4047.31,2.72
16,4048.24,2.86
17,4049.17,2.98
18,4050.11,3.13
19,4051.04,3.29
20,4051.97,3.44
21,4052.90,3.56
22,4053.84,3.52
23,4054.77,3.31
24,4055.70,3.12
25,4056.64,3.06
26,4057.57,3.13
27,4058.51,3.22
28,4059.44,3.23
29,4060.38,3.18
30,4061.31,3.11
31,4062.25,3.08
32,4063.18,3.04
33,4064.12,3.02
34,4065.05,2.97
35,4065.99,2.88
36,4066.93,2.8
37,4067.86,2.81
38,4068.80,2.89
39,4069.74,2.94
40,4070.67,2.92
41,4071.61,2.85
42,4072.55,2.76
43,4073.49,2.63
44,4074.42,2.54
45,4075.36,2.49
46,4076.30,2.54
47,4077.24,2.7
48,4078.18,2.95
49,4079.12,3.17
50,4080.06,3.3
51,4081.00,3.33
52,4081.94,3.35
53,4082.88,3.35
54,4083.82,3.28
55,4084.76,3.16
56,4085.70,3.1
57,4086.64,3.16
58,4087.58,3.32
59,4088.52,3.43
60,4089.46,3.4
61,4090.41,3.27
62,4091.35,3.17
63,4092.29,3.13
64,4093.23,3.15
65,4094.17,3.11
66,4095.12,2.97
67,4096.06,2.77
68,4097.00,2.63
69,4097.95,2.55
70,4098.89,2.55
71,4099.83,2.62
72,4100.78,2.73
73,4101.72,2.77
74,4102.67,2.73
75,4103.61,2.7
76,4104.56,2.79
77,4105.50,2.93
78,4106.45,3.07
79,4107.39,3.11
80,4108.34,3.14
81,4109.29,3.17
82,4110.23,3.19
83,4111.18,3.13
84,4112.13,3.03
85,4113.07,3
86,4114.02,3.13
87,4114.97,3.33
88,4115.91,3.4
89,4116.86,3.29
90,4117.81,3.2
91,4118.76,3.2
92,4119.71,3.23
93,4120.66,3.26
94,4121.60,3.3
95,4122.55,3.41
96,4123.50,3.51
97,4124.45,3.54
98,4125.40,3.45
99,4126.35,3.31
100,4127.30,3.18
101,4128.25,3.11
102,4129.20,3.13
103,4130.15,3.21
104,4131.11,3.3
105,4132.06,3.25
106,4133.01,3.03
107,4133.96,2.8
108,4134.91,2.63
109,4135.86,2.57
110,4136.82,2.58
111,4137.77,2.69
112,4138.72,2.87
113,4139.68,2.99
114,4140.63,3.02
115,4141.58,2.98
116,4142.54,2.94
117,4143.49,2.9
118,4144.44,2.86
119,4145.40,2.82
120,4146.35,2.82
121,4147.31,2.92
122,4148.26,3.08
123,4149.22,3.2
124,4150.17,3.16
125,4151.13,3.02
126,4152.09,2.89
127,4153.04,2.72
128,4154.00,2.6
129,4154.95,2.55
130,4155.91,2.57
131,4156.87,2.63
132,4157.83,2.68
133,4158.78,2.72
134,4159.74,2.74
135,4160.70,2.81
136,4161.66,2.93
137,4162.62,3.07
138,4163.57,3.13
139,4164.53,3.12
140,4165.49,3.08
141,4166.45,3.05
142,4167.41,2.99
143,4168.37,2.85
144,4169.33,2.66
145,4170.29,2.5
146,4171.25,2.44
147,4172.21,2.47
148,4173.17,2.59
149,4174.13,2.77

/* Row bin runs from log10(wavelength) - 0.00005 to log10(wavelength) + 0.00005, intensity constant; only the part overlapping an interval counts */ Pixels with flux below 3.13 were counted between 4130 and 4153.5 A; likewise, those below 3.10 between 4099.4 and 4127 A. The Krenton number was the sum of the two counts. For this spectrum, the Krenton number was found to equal 30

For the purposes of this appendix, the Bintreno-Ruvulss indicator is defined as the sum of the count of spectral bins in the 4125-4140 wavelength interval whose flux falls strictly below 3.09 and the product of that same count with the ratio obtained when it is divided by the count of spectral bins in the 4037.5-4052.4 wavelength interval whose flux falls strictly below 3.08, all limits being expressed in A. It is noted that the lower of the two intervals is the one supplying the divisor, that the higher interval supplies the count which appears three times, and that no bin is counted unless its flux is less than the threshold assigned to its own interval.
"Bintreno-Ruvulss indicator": 17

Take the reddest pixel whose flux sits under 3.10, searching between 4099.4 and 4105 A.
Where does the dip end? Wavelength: 4104.56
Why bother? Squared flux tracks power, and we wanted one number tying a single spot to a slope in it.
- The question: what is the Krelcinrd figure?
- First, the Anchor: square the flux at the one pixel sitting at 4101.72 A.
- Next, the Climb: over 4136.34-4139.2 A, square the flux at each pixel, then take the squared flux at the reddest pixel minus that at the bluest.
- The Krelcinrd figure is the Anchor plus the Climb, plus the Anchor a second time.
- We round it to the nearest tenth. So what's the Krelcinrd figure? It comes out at 16.9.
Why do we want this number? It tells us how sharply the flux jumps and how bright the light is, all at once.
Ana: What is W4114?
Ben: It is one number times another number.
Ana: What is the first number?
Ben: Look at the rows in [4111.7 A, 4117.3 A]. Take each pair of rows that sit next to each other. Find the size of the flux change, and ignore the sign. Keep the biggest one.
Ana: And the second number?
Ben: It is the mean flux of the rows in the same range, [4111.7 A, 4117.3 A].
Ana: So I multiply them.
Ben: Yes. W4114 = 0.64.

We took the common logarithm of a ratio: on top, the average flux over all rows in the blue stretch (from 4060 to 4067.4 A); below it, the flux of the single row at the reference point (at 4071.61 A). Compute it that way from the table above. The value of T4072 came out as 0.024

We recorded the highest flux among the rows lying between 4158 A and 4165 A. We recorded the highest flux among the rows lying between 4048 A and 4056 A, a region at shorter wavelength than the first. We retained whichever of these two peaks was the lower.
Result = 3.13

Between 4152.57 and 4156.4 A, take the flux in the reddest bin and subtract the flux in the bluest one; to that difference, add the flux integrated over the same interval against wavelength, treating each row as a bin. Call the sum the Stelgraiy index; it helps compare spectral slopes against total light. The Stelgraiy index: 9.8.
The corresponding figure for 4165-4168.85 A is 11.3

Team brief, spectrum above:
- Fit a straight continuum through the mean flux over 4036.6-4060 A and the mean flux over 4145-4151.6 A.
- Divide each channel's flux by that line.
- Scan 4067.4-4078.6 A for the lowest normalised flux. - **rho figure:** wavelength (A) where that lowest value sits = 4075.36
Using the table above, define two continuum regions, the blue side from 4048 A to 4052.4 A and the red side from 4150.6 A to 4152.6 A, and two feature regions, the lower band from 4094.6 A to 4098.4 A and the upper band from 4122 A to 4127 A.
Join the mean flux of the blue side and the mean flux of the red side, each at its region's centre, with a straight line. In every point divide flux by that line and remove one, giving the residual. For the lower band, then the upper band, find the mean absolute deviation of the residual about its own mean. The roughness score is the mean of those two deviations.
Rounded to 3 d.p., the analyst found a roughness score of 0.034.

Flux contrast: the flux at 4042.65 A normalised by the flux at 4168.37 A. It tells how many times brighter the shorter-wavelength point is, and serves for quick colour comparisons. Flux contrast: 1.14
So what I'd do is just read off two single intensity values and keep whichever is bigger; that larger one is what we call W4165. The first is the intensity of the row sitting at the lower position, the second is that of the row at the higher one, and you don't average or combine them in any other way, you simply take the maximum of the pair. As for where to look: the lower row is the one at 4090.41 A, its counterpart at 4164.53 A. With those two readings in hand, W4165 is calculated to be 3.27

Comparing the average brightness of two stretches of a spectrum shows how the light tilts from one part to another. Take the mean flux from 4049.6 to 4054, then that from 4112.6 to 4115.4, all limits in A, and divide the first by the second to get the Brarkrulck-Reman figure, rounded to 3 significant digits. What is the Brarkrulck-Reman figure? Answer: 1.07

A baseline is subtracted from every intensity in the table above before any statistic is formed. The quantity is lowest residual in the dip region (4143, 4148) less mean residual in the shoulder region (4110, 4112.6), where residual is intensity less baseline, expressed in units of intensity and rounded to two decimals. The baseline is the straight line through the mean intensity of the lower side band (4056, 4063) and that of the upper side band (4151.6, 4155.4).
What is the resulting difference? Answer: -0.13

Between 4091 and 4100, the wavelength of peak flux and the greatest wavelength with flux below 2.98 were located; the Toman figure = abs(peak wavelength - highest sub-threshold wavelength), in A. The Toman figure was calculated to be 8.5 A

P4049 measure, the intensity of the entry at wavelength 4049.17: 2.98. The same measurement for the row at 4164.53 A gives 3.12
